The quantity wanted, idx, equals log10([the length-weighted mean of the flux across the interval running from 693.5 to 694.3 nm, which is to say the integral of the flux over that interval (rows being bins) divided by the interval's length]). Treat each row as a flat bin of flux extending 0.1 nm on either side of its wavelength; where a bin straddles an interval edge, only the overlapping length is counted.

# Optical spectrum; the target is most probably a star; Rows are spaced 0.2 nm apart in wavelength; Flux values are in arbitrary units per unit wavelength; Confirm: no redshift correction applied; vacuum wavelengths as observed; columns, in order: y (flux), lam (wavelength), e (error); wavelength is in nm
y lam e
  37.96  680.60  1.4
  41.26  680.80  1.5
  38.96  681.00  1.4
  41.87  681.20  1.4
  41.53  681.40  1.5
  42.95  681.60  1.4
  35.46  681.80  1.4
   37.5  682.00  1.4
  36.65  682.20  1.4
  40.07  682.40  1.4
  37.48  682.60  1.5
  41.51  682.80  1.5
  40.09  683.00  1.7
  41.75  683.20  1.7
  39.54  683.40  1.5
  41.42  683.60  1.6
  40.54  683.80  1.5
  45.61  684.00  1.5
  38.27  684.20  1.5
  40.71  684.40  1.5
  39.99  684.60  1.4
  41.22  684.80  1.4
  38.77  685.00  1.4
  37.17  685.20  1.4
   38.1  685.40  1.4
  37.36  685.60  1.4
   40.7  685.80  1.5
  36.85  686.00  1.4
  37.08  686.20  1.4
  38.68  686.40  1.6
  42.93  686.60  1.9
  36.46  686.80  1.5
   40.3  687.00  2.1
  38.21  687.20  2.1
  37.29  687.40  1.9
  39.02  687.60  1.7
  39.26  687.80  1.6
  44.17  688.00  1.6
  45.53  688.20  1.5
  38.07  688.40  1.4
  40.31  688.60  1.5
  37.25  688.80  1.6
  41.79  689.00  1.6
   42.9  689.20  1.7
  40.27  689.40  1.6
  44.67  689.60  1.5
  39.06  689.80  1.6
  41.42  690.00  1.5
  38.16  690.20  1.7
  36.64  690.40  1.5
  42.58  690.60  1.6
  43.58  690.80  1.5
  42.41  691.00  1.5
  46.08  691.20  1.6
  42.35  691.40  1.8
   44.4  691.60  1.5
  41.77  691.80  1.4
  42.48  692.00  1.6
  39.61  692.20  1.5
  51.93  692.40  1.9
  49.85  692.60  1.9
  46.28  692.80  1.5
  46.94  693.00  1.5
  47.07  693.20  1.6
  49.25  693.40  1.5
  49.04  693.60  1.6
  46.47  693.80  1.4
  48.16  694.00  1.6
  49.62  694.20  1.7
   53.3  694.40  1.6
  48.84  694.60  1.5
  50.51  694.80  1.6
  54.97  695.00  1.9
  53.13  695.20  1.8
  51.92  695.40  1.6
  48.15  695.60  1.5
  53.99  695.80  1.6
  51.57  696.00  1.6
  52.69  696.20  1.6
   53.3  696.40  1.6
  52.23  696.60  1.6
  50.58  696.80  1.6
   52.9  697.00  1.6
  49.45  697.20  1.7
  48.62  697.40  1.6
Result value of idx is 1.68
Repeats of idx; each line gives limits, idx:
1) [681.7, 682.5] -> 1.57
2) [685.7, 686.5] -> 1.58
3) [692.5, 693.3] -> 1.68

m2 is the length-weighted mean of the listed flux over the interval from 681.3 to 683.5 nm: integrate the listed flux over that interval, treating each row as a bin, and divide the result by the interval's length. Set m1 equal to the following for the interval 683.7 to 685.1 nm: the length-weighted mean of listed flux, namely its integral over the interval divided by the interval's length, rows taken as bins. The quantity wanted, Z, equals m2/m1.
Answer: 0.97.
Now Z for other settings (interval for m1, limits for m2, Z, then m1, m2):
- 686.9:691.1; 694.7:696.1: 1.28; 40.6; 52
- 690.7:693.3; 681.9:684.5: 0.89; 45.0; 40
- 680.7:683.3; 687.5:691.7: 1.04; 39.8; 41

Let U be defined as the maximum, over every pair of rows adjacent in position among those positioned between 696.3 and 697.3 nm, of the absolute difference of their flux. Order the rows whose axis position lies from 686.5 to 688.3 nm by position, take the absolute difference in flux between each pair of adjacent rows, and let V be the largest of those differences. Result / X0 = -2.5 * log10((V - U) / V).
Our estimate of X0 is 0.83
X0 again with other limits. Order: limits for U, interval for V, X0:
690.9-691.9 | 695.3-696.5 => 1.11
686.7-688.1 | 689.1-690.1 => 2.26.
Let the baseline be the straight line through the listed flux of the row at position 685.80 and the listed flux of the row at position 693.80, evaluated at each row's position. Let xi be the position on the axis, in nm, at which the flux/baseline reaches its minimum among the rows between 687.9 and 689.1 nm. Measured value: 688.80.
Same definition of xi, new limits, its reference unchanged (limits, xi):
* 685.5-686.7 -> 686.00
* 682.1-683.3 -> 682.20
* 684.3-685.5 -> 685.20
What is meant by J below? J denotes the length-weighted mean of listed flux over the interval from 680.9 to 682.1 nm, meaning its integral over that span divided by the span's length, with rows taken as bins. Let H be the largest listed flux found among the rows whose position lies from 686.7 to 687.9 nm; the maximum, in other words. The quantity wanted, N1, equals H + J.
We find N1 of 80.0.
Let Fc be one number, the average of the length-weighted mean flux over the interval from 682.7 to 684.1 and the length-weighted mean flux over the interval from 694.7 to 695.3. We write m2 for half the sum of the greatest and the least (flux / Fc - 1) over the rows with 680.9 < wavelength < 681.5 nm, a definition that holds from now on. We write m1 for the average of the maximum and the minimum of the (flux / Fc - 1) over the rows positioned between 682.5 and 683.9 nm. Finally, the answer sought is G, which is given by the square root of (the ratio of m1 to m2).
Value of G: 1.1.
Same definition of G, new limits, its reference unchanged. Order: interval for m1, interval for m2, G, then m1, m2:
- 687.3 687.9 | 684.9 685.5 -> 1.0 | -0.189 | -0.20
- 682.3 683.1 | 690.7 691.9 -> 1.5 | -0.163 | -0.07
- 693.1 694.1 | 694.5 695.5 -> 0.4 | 0.014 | 0.10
